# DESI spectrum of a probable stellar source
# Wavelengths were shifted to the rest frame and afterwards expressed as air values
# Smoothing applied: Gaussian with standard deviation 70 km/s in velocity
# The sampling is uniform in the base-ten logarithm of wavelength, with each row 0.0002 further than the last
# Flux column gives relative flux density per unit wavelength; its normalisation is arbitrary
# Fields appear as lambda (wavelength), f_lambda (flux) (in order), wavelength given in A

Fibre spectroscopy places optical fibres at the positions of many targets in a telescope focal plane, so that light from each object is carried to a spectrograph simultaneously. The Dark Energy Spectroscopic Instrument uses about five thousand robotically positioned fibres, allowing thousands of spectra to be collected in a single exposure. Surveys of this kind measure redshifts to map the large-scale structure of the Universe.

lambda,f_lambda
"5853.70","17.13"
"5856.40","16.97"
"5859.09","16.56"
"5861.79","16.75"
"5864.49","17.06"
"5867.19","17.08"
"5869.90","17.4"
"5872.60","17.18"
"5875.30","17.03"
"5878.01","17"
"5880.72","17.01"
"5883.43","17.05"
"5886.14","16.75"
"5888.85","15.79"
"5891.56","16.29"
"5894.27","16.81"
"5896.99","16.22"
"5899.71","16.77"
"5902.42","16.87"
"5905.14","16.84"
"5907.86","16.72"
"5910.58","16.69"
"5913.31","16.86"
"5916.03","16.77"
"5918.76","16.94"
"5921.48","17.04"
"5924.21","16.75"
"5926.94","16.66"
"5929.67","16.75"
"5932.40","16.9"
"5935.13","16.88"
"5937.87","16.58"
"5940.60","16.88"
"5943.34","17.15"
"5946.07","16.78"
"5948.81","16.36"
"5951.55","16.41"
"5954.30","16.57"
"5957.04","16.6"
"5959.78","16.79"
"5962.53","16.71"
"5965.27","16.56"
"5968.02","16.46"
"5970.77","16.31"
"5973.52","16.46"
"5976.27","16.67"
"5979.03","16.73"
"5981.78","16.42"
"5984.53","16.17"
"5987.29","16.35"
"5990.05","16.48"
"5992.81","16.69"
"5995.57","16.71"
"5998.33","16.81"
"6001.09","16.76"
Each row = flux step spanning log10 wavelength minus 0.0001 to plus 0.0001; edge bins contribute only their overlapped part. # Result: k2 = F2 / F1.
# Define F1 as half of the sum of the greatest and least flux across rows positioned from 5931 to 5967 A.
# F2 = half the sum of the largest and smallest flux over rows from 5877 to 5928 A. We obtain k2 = 0.980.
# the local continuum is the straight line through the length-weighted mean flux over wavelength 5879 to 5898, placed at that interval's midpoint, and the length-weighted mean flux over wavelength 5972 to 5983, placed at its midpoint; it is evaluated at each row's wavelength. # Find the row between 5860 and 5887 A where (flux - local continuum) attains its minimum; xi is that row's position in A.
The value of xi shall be 5861.79 A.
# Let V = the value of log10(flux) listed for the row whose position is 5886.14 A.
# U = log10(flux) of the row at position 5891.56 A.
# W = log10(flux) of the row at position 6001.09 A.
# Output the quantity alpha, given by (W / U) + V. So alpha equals 2.23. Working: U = 1.21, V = 1.22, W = 1.22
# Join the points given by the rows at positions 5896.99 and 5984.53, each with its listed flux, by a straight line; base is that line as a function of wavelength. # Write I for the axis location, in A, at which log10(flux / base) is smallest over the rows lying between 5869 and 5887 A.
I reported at 5886.14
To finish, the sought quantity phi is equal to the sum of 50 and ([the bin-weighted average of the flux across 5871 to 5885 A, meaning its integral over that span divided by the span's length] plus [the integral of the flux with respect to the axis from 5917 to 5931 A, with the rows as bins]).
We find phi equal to 303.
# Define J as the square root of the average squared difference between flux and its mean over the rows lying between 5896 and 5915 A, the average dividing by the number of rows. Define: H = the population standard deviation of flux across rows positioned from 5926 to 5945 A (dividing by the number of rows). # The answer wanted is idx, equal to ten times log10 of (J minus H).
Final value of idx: -14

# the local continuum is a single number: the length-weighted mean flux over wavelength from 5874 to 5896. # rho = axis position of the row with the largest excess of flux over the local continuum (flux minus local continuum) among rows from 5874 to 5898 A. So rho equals 5883.43 A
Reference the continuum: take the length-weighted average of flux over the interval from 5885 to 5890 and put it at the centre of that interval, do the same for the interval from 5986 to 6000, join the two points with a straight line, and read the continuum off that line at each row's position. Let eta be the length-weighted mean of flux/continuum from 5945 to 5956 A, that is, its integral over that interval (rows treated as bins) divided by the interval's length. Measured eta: 1.00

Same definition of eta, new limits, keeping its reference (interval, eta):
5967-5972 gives 0.99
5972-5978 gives 1.00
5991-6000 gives 1.01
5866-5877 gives 1.06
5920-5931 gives 1.02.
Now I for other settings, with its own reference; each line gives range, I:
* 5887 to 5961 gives 5888.85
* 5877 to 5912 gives 5888.85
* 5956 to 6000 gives 5984.53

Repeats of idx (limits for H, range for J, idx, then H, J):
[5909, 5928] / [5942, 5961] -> -9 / 0.128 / 0.249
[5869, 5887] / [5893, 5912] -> -16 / 0.183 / 0.206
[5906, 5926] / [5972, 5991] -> -12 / 0.119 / 0.175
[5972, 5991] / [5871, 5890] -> -6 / 0.175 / 0.441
